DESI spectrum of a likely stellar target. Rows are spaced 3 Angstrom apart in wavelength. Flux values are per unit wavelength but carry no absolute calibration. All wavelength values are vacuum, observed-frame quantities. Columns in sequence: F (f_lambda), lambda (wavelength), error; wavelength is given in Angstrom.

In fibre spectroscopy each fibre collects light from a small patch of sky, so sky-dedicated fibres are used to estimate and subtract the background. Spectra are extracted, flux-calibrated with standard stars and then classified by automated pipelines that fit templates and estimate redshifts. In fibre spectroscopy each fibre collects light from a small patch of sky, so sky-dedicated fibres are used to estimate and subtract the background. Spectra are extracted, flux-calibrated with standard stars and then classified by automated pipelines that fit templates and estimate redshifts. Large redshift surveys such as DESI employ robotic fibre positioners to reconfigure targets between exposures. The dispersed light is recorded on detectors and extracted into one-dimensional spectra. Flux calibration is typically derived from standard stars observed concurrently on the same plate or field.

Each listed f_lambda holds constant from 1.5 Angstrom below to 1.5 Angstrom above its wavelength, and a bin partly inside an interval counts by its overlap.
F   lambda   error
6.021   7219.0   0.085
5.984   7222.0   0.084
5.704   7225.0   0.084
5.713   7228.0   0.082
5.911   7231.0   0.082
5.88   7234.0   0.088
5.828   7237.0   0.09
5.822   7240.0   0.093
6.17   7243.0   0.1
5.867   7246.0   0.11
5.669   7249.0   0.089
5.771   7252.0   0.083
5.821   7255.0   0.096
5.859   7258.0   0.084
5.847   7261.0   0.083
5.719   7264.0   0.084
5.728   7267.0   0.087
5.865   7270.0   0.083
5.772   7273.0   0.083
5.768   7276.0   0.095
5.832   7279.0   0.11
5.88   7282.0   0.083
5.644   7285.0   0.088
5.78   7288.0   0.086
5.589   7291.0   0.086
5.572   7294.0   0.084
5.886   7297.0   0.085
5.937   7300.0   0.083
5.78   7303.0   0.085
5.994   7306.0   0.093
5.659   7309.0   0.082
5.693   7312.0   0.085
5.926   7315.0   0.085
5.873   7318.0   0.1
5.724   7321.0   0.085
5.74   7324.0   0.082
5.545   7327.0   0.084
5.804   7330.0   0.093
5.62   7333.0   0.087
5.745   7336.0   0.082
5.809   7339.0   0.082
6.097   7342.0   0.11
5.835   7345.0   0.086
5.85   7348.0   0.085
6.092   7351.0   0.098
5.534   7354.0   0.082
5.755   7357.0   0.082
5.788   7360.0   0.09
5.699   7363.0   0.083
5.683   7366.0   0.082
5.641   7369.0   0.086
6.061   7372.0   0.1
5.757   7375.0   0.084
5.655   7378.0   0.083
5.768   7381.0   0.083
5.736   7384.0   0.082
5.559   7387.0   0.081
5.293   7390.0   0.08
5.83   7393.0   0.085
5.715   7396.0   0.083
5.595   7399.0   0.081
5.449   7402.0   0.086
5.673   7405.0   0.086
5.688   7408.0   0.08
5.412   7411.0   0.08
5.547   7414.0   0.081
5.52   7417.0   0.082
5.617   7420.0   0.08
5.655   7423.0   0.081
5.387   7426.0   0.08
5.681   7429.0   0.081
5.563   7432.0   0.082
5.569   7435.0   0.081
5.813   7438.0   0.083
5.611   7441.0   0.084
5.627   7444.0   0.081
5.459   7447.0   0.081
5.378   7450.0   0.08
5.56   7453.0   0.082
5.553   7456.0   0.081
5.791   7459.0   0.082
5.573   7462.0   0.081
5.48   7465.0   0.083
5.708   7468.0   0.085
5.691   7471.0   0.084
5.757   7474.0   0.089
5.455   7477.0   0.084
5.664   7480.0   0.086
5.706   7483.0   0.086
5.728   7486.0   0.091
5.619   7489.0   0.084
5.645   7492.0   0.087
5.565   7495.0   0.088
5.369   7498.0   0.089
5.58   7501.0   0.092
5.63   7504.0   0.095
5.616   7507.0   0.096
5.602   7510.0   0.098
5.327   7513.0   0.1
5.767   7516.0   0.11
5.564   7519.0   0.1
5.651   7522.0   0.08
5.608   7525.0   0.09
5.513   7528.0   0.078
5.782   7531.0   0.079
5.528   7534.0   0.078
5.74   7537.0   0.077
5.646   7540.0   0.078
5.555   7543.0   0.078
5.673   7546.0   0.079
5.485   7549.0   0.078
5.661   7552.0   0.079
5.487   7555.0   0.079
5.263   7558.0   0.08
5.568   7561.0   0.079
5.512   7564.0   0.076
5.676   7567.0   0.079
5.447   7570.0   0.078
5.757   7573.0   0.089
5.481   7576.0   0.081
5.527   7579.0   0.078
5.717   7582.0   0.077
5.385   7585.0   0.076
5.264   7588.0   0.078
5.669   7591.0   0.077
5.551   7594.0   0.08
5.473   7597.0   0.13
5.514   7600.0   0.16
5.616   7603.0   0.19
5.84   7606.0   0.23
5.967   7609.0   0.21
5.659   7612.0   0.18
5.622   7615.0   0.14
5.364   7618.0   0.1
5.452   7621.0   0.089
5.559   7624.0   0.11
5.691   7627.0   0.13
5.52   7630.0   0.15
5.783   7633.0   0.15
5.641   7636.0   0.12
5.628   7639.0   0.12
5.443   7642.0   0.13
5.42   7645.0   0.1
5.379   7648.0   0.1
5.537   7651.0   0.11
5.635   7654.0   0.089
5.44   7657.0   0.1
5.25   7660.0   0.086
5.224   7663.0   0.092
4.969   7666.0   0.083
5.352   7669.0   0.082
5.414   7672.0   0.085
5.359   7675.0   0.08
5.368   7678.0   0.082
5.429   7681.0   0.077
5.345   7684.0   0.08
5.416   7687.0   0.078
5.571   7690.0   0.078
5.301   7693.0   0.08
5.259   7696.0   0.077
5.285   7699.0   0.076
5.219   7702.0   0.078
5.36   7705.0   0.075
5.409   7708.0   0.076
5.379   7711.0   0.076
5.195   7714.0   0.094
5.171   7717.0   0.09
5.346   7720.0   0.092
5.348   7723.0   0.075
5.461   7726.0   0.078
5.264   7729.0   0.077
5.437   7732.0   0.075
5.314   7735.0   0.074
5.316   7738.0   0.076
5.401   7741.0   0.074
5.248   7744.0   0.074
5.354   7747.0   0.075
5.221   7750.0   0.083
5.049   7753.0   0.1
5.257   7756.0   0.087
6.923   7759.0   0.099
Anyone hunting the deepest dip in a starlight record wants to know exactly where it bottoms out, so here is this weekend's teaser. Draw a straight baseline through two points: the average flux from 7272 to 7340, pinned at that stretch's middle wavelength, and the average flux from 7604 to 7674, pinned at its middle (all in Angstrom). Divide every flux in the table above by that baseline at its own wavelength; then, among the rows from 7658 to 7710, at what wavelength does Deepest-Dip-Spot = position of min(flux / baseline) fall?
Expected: 7666.0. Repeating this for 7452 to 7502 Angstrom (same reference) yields 7498.0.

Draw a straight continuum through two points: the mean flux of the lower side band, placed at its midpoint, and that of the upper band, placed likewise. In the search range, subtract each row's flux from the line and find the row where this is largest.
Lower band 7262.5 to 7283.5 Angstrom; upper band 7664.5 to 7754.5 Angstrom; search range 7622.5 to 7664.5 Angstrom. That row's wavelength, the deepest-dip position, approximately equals 7663.0 Angstrom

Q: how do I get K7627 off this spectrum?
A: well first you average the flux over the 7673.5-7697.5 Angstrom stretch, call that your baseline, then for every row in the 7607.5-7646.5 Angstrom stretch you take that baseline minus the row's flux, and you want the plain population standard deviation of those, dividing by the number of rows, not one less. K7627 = 0.16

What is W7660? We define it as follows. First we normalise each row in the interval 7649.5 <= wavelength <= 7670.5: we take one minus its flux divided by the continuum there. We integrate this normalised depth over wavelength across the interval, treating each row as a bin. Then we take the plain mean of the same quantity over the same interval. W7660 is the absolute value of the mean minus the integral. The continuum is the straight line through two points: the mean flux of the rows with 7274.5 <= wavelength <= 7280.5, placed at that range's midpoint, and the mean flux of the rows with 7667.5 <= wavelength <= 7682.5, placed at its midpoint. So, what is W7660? 0.21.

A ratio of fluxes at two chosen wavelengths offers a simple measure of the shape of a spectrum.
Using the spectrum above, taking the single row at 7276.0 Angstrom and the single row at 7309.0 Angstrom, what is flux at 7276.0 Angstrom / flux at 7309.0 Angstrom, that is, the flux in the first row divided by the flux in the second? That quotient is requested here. 1.02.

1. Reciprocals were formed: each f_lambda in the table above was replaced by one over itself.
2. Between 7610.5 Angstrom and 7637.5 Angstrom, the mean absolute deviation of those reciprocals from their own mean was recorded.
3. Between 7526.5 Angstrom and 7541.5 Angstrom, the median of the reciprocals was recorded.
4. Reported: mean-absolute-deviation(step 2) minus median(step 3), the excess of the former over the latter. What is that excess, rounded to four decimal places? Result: -0.1738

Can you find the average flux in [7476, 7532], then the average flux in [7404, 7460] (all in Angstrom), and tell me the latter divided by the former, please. 1.00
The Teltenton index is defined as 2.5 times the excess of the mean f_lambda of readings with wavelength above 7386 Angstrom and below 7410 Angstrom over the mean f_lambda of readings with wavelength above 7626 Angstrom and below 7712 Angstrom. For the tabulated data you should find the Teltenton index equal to 0.46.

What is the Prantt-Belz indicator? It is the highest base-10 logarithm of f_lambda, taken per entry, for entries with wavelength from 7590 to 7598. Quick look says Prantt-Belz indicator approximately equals 0.754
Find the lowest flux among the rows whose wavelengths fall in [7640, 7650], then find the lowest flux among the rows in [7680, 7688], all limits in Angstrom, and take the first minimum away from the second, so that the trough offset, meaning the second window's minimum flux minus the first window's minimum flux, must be -0.03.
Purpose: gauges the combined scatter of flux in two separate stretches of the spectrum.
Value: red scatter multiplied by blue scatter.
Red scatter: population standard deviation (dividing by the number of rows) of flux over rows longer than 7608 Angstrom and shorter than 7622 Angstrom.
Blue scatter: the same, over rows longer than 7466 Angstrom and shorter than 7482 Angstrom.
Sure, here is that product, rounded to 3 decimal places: 0.022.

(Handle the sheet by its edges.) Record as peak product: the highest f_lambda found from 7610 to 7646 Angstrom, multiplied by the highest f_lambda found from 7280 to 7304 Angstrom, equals 34.3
